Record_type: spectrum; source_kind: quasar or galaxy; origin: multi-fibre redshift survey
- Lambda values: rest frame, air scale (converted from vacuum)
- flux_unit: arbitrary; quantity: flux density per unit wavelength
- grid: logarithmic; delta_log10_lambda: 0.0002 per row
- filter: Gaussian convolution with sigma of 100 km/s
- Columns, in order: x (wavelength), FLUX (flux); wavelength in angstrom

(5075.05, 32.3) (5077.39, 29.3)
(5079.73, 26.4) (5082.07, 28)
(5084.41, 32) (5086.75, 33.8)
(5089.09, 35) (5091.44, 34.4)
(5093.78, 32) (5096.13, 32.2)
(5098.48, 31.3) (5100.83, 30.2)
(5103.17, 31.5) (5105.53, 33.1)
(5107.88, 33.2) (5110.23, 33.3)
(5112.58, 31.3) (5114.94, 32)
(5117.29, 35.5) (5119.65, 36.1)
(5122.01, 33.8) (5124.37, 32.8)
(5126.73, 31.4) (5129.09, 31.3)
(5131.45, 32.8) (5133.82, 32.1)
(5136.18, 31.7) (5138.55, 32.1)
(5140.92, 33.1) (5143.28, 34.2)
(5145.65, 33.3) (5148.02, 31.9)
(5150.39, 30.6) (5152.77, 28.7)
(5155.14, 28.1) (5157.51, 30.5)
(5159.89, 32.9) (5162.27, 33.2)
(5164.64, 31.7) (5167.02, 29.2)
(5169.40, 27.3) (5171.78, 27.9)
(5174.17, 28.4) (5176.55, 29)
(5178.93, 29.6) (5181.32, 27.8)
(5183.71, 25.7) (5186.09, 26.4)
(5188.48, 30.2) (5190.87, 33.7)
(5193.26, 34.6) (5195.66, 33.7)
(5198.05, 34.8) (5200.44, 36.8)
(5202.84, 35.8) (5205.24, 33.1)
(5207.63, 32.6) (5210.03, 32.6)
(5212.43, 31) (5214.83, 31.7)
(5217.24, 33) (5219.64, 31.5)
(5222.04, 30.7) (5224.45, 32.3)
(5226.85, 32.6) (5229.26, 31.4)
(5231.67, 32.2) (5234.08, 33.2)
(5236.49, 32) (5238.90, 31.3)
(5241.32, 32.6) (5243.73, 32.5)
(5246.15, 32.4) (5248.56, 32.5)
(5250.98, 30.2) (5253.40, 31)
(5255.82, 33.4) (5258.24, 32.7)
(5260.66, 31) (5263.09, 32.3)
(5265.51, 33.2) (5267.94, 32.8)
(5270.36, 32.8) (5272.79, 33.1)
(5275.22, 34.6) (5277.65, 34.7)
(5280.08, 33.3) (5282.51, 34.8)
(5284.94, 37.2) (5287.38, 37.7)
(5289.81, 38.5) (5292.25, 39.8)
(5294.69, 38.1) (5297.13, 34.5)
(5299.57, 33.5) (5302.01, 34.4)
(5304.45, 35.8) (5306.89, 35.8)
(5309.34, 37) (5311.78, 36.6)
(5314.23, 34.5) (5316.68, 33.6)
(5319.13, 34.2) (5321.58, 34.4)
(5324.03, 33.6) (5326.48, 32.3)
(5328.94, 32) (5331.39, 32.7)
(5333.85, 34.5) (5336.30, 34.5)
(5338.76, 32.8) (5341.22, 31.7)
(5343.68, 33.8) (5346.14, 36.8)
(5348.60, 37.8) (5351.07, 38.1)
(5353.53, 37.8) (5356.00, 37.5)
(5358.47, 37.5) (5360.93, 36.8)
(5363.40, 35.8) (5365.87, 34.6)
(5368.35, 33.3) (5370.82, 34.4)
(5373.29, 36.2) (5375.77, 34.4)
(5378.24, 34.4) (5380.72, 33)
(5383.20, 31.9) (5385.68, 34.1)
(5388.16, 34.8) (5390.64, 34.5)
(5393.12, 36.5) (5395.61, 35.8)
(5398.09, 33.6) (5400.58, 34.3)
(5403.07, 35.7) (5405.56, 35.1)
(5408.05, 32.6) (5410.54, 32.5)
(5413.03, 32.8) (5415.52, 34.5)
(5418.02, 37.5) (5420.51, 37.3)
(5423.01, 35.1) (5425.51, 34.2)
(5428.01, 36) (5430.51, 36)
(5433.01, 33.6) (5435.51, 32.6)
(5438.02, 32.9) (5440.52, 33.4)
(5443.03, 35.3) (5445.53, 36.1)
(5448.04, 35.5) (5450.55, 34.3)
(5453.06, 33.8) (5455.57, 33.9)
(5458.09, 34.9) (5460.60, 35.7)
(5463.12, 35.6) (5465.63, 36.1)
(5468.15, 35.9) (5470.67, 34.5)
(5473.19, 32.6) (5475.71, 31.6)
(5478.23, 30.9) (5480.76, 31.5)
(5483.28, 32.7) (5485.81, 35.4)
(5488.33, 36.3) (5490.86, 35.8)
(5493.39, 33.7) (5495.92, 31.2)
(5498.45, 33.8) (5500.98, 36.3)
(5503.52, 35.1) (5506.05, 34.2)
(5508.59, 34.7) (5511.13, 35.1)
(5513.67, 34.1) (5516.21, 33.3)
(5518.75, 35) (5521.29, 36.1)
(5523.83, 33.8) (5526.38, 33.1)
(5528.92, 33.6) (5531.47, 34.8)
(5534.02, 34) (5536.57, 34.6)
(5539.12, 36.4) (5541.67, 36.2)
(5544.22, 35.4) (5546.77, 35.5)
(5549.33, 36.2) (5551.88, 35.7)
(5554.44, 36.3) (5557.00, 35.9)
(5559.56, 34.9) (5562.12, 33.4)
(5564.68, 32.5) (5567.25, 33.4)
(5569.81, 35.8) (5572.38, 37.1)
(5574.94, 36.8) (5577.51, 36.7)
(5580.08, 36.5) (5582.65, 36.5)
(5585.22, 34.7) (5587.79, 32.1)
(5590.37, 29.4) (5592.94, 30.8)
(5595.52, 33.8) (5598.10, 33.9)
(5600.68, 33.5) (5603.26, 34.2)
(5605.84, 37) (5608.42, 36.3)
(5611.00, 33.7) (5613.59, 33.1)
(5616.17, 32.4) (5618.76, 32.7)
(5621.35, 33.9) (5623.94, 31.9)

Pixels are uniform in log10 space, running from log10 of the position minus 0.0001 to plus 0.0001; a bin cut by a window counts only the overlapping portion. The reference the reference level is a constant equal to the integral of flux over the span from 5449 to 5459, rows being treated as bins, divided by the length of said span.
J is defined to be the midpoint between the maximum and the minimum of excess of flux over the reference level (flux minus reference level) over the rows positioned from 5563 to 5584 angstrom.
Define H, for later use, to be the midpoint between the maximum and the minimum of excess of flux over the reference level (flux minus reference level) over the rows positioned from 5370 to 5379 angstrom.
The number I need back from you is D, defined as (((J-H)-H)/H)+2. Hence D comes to 0.5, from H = 1.1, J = 0.6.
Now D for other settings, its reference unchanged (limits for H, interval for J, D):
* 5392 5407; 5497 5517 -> 0.7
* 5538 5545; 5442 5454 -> 0.4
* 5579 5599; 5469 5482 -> 1.2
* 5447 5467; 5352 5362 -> 4.2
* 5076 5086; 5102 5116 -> 0.4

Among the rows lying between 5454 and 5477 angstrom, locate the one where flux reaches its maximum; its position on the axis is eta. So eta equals 5465.63 angstrom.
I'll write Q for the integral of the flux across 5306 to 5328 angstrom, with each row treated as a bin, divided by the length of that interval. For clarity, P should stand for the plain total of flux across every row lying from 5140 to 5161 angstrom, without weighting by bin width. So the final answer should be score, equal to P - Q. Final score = 249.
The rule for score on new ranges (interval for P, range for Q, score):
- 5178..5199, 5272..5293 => 241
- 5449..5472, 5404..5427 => 280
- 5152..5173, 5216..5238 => 237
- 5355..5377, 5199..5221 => 287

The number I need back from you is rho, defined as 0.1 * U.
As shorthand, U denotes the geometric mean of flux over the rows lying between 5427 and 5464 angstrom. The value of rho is 3.5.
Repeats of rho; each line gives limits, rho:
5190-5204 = 3.5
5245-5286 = 3.3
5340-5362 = 3.6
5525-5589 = 3.5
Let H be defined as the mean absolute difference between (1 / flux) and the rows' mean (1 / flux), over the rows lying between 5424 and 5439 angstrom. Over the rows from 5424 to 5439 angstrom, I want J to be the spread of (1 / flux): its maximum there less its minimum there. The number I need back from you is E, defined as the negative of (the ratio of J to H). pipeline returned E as -2.9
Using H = 0.0010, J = 0.0029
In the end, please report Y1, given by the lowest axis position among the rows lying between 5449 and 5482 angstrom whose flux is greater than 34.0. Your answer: 5450.55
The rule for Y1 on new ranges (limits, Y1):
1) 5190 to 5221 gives 5193.26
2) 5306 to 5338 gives 5306.89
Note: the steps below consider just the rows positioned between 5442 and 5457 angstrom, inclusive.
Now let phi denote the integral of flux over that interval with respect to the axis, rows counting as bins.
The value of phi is 522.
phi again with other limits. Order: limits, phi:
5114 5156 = 1358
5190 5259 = 2255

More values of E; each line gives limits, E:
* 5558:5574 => -3.2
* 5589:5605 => -2.9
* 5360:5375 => -3.3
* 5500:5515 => -3.7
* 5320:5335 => -2.7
